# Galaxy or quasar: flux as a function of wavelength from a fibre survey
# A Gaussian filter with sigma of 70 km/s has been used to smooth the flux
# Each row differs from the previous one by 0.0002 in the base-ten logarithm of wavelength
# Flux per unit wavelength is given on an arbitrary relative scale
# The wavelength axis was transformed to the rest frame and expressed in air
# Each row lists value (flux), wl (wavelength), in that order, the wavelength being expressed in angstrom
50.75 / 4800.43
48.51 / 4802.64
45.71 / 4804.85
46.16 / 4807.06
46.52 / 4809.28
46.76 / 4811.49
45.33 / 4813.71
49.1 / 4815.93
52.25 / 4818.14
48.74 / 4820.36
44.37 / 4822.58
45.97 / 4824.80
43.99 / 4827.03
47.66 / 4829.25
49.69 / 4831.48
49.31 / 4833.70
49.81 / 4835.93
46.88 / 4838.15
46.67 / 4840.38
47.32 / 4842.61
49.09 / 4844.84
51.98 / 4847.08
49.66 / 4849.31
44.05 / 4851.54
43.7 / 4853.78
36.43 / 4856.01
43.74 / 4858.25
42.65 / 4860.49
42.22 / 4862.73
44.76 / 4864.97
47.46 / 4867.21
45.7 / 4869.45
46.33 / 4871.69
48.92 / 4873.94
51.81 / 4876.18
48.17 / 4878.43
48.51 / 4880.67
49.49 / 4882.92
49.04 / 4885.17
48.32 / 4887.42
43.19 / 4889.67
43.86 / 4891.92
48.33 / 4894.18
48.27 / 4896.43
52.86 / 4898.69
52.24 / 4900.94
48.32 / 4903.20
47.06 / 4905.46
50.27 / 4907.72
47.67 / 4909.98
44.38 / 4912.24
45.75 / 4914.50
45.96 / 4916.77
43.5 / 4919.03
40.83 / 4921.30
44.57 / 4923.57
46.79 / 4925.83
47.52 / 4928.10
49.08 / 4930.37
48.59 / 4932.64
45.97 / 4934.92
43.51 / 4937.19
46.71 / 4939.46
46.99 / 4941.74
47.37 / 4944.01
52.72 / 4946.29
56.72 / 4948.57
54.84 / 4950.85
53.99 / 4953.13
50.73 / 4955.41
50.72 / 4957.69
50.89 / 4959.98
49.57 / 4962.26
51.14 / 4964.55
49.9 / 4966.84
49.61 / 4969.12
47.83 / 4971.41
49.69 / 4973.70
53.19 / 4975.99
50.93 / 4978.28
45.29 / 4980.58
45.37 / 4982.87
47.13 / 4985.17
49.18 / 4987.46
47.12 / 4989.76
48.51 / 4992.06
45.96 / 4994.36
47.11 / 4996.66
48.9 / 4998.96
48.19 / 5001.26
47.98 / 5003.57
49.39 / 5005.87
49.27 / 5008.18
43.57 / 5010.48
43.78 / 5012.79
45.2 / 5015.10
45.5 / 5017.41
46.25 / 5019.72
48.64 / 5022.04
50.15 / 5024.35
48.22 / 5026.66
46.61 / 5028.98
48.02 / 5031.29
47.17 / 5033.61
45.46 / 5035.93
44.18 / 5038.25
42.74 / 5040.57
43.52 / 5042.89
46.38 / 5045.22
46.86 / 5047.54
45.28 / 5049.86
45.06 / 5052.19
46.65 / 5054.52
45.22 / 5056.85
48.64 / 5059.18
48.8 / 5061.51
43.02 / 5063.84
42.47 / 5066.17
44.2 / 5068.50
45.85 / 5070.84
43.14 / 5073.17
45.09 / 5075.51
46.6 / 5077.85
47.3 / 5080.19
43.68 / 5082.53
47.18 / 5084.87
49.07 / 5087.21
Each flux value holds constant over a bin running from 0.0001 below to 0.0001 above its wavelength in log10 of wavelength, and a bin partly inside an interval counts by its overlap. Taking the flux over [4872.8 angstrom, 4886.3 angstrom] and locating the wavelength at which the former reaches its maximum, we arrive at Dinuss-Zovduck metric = 4876.18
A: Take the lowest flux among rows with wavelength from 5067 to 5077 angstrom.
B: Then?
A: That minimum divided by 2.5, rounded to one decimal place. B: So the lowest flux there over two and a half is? 17.3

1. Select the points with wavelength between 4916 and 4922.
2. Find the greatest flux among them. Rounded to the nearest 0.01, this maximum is 45.96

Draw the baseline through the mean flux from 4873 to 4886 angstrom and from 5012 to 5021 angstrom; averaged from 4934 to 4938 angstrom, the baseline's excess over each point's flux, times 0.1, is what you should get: 0.29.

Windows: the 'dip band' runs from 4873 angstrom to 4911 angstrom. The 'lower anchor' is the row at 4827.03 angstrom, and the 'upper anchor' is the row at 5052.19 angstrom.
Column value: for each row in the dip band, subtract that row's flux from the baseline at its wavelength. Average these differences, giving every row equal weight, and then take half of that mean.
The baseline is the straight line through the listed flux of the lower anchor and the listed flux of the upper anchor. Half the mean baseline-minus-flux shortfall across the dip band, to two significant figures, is -2.2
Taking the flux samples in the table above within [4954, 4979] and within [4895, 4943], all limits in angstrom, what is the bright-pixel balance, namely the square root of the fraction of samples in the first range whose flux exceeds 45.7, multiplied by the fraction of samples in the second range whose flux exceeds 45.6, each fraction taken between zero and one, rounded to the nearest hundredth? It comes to 0.76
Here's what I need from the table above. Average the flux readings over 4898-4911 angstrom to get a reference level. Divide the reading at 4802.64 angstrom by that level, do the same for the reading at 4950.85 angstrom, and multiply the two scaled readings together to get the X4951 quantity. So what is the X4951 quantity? 1.08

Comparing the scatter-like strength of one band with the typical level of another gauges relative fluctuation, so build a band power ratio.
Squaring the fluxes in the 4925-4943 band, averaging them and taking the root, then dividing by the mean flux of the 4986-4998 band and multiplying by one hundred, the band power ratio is 99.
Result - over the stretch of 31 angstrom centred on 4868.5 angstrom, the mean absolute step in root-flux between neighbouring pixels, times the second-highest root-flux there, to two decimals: 1.40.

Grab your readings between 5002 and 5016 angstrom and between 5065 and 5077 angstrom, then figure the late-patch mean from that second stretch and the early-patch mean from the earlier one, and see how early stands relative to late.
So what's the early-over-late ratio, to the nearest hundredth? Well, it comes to 1.05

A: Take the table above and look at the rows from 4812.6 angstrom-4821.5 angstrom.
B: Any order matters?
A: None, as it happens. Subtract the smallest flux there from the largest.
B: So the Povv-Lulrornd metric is 6.9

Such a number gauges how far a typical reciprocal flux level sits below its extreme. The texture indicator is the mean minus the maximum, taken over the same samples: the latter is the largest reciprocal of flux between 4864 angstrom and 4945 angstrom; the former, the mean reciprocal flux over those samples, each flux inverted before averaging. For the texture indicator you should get -0.0032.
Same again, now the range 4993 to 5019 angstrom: -0.0015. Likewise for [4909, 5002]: -0.0037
